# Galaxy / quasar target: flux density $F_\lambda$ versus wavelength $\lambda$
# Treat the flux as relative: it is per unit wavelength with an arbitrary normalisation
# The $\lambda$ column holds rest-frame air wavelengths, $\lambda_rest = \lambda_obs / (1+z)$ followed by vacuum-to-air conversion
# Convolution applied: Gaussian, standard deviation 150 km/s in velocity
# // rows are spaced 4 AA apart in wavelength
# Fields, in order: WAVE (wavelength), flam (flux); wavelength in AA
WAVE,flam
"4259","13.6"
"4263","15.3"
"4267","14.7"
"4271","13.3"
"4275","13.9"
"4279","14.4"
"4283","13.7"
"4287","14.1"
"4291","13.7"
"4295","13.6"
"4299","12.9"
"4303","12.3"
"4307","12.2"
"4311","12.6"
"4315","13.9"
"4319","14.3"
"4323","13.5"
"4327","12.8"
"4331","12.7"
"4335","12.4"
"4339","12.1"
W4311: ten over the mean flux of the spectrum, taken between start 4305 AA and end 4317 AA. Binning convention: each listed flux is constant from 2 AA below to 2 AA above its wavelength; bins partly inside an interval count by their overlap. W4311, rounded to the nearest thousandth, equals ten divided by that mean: 0.775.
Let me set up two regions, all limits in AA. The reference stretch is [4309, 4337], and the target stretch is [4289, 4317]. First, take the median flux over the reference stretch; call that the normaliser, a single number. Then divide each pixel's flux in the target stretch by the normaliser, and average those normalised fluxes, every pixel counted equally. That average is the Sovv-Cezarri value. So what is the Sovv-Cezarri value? 1.02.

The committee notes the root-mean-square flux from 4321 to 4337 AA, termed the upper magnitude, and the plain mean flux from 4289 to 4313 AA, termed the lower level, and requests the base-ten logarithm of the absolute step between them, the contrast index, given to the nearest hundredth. -1.57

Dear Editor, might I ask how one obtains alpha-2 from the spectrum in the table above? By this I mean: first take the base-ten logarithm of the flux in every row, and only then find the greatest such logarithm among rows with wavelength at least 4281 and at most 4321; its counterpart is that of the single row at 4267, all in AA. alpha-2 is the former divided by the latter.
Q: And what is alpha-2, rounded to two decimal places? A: 0.99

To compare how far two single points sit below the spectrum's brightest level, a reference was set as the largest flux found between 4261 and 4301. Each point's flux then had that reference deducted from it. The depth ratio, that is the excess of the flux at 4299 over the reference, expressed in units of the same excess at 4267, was 4.0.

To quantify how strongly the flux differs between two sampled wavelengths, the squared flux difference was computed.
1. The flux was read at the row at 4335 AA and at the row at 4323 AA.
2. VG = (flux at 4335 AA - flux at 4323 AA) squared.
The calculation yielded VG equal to 1.2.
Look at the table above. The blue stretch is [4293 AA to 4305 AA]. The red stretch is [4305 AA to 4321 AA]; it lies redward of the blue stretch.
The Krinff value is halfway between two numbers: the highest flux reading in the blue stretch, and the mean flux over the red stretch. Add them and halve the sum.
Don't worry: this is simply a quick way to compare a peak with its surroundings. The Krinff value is 13.4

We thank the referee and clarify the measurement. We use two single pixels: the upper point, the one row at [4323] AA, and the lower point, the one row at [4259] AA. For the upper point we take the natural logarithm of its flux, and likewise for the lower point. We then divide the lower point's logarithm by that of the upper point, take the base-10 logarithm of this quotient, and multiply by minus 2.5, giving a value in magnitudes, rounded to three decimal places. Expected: -0.003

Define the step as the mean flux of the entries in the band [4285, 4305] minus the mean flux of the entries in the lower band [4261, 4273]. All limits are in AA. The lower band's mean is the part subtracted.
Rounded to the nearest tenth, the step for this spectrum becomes -1.1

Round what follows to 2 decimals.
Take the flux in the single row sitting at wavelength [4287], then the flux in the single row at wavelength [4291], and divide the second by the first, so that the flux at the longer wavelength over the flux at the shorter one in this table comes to 0.97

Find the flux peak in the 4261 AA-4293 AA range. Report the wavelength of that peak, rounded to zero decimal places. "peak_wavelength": 4263 AA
